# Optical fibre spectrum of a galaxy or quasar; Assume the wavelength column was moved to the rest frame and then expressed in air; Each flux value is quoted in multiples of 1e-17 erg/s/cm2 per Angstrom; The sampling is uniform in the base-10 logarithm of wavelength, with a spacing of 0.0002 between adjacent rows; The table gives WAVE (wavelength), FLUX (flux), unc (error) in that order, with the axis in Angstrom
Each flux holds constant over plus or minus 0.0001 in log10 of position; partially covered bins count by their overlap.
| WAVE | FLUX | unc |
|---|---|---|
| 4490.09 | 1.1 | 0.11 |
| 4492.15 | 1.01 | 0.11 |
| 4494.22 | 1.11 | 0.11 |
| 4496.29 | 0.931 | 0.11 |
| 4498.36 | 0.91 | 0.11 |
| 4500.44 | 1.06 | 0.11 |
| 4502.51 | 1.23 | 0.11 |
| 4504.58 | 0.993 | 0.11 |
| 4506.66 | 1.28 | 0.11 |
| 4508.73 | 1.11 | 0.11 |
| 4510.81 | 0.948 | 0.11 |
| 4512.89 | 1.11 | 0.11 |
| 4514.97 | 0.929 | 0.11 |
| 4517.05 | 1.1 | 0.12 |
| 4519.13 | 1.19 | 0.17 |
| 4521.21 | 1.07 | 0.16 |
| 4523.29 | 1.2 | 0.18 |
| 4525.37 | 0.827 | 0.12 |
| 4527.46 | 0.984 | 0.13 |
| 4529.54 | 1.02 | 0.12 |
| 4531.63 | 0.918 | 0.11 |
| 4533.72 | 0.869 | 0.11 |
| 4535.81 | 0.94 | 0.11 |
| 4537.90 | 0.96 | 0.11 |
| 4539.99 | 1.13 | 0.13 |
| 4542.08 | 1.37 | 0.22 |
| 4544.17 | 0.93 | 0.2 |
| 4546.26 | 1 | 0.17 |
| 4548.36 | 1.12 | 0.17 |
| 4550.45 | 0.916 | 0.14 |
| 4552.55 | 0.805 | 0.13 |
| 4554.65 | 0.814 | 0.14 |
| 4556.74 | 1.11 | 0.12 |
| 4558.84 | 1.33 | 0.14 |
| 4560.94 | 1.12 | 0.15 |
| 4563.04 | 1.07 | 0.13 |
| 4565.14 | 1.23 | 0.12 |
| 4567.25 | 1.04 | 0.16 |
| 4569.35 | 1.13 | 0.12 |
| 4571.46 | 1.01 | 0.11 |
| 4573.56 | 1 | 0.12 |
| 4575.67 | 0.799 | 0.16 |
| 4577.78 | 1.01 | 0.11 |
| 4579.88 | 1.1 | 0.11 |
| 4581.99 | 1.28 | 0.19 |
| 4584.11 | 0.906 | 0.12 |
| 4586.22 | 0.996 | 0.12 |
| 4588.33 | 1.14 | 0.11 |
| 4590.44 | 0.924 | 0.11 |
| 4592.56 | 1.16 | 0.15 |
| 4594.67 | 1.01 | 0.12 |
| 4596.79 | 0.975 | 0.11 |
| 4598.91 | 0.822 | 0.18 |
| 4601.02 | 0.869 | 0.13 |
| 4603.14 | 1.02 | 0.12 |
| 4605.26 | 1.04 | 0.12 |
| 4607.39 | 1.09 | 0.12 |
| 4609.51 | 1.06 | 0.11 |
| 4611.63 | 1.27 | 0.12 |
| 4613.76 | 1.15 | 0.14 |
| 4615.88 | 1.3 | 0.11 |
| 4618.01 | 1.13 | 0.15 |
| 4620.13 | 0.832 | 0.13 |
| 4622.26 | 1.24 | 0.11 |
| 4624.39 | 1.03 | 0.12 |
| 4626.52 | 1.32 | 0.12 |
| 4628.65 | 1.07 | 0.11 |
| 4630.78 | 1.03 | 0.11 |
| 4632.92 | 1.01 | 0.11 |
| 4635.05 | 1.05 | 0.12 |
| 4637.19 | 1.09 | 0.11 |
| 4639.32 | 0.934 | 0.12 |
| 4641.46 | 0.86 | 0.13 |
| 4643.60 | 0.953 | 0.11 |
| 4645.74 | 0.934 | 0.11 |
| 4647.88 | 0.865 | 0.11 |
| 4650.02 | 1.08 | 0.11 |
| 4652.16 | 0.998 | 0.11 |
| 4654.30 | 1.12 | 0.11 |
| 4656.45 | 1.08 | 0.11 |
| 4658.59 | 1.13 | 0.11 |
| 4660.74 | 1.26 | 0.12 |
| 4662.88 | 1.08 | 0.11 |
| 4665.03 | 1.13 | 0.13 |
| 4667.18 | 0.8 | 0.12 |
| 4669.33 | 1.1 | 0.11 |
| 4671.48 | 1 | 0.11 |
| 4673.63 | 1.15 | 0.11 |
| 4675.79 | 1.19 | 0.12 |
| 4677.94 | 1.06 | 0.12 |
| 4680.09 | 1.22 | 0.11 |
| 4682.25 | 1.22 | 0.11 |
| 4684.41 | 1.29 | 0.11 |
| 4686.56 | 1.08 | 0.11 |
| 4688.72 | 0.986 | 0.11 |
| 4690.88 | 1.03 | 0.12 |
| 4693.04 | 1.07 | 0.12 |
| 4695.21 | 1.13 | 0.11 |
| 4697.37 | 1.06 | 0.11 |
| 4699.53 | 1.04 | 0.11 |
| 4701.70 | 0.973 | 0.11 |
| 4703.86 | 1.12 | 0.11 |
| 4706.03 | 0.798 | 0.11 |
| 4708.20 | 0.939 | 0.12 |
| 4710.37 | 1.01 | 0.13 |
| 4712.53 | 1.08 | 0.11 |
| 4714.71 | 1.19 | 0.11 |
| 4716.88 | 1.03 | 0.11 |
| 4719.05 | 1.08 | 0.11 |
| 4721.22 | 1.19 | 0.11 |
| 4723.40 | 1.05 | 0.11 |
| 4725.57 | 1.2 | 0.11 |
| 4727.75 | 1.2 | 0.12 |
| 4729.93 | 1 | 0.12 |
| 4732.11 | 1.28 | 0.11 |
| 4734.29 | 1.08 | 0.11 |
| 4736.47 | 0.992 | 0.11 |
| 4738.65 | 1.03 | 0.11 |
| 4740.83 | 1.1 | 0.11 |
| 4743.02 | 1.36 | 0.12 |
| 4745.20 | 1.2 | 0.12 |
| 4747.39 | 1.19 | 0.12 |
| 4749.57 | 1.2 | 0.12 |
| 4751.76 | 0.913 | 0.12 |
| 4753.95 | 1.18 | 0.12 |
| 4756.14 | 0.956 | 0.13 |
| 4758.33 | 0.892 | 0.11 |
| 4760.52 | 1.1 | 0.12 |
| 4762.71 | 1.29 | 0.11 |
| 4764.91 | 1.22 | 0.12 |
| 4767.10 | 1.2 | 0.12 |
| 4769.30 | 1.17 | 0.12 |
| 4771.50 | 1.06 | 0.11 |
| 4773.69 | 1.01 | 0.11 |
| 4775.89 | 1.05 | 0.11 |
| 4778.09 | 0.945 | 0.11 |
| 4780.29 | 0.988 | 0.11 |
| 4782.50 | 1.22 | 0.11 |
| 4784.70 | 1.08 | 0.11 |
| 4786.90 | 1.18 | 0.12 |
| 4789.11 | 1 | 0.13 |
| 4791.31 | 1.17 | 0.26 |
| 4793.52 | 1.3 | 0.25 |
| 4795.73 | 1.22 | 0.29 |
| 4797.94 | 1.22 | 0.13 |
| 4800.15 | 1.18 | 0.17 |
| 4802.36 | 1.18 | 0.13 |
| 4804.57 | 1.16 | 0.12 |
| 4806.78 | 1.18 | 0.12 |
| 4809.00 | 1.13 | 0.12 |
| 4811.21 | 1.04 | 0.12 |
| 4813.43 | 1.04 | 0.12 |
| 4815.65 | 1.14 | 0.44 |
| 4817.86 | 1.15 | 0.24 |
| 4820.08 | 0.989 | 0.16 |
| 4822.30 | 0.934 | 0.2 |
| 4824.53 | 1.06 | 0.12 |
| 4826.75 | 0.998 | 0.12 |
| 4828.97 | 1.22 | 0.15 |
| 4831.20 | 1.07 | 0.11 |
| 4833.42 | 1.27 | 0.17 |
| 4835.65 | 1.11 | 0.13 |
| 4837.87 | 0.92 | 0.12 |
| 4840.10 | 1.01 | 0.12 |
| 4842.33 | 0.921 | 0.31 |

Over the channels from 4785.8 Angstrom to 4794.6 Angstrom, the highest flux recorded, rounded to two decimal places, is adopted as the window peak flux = 1.30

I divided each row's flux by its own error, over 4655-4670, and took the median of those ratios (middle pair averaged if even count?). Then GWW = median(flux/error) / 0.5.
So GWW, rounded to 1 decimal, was 19.6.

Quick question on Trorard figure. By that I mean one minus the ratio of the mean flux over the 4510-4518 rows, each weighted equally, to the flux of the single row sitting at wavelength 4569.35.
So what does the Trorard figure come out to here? 0.10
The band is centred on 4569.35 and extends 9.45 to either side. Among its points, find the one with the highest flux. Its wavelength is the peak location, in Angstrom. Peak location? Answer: 4565.14 Angstrom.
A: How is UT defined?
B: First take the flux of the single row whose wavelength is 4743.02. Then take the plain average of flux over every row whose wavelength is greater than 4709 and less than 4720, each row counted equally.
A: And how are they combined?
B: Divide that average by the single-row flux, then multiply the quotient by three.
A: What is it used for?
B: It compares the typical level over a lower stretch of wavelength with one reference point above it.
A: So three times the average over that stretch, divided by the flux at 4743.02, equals 2.4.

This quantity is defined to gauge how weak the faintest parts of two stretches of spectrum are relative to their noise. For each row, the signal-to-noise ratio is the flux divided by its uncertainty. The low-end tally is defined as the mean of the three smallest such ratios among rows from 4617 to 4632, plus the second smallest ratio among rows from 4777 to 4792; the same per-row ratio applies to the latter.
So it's 15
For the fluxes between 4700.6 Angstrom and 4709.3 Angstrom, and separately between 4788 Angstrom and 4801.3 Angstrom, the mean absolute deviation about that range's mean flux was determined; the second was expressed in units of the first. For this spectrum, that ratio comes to 0.73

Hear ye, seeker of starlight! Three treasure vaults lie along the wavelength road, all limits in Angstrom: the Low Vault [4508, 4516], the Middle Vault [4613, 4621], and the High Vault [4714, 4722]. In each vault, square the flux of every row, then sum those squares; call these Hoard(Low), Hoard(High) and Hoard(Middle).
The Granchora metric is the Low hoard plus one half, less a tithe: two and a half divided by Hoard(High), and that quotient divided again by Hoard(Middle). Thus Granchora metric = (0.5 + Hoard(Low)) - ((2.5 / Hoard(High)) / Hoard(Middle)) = 4.6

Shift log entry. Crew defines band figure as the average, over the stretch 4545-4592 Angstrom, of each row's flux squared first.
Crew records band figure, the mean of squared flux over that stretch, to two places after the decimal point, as 1.10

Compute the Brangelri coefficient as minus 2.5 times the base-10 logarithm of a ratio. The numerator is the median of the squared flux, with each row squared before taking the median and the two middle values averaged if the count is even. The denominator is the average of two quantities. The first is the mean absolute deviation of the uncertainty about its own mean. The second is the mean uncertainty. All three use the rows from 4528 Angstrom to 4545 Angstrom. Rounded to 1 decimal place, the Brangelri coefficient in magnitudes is -2.5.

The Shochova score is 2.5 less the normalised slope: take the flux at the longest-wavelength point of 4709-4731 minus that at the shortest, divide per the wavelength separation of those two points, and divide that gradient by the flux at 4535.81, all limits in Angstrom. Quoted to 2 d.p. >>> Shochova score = 2.50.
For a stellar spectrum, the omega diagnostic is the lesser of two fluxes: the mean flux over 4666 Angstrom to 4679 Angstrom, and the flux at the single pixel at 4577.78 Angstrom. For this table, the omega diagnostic 1.01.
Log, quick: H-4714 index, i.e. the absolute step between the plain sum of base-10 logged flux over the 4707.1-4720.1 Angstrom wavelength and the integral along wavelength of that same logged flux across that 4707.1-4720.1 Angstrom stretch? 0.15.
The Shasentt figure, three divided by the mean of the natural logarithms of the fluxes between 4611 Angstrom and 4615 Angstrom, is 16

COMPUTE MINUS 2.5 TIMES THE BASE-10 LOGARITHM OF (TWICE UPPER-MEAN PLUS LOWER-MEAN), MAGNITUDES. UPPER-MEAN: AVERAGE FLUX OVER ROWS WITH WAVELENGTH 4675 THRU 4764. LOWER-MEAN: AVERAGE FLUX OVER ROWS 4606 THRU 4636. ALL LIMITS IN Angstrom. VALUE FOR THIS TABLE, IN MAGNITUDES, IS -1.30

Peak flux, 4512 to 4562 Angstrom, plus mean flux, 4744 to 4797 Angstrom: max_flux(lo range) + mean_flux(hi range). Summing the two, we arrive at 2.48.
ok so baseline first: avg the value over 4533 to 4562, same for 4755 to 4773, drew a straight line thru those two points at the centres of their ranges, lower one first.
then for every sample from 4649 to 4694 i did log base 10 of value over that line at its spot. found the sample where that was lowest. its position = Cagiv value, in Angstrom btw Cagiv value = 4667.18 Angstrom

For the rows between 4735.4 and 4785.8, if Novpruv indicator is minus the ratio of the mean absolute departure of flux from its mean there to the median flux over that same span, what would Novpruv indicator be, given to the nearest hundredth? -0.10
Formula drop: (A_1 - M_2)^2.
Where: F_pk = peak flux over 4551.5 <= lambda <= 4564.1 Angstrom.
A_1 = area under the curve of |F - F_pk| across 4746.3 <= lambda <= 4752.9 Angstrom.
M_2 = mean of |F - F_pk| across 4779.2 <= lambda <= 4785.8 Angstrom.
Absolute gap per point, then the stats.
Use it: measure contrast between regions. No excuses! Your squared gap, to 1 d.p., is 1.6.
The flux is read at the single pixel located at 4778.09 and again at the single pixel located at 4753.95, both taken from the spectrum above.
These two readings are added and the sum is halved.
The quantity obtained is 1.06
